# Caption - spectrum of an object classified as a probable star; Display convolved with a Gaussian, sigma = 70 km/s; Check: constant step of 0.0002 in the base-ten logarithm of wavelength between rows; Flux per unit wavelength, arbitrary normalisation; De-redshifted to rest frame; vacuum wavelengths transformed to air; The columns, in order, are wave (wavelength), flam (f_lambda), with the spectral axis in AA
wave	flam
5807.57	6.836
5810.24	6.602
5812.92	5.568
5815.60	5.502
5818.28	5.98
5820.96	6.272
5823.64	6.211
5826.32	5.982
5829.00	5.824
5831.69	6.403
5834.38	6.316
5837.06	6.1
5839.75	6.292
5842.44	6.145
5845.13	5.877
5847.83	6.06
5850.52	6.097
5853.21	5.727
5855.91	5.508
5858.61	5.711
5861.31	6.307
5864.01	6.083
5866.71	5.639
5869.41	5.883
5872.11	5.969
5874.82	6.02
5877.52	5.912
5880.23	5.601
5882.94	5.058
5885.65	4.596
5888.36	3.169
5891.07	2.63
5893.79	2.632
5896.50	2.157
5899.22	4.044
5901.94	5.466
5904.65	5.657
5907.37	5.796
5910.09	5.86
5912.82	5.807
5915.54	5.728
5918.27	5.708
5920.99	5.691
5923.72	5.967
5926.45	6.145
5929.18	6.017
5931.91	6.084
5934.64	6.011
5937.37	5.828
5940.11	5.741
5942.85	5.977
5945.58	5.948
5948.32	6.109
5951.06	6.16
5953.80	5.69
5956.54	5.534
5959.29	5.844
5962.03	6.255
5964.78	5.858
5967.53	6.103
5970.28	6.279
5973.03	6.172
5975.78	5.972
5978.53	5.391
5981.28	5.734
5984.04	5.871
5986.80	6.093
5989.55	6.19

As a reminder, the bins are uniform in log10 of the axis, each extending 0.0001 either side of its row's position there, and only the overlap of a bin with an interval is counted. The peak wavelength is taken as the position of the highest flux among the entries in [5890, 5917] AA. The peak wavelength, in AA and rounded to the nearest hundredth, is 5910.09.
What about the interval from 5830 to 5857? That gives 5831.69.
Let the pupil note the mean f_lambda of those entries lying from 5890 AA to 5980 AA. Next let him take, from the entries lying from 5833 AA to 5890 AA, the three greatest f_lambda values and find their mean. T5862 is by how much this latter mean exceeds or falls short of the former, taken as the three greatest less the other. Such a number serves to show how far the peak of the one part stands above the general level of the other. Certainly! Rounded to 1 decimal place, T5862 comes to 0.8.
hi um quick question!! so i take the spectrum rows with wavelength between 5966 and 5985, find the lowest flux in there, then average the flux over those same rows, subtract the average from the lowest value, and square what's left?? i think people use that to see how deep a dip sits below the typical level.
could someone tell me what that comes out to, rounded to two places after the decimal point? 0.29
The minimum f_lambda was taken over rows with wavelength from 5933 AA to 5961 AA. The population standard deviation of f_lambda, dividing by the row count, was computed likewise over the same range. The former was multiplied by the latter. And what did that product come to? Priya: 1.0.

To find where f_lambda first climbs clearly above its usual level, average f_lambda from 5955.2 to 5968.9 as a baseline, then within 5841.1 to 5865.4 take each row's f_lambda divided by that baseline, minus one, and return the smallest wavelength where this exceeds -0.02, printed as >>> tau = 5842.44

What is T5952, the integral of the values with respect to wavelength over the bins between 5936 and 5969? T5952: 195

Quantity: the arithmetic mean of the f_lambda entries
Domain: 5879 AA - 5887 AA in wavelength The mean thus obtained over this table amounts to 5.1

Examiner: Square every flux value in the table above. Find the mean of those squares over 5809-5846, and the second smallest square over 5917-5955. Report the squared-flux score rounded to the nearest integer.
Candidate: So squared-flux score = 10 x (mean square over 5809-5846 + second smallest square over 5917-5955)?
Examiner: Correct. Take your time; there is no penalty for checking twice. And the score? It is 694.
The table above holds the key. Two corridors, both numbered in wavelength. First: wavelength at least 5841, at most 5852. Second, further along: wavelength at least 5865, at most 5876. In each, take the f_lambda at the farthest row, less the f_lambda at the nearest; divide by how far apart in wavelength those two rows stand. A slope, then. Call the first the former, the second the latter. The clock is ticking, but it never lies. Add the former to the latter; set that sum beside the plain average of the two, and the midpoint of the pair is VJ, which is 0.031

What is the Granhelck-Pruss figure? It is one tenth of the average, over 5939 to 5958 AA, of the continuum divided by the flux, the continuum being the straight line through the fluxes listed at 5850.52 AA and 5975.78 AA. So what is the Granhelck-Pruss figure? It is 0.102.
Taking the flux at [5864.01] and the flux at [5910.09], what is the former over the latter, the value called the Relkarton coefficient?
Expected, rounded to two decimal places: 1.04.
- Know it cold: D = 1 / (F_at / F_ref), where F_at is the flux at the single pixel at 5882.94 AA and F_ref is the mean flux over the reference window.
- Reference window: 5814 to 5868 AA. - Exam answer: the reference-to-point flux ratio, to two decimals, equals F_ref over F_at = 1.19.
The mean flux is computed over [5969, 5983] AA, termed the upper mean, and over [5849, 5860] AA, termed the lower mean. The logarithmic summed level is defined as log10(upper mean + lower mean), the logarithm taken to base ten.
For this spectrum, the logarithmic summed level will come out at 1.067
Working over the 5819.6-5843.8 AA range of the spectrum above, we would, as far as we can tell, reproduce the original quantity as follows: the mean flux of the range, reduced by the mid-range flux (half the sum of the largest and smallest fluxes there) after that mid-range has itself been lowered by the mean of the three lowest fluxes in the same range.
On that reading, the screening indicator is 6.03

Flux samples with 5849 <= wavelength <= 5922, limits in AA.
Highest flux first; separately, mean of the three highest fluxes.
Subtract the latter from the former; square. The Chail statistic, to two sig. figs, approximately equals 0.021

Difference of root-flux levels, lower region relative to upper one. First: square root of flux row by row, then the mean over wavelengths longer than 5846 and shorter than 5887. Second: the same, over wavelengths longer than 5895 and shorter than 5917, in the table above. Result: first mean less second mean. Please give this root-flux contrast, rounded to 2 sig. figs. 0.17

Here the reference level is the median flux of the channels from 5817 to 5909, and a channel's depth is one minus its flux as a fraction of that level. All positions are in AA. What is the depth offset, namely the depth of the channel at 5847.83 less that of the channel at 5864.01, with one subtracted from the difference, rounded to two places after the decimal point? -1.00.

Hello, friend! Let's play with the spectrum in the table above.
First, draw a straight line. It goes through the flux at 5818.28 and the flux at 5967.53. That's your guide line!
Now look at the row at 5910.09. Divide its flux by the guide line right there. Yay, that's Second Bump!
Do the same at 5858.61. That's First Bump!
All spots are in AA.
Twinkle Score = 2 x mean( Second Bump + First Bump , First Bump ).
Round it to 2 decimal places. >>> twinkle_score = 2.87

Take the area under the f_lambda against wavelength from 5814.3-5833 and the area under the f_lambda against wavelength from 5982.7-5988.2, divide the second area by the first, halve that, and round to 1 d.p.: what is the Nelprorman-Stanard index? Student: 0.1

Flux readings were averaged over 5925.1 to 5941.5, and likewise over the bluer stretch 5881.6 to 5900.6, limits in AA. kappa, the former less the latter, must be 2.50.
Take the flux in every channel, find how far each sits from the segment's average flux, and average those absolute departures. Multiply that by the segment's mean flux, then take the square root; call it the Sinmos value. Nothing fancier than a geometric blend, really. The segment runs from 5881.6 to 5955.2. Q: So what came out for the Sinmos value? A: 2.20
